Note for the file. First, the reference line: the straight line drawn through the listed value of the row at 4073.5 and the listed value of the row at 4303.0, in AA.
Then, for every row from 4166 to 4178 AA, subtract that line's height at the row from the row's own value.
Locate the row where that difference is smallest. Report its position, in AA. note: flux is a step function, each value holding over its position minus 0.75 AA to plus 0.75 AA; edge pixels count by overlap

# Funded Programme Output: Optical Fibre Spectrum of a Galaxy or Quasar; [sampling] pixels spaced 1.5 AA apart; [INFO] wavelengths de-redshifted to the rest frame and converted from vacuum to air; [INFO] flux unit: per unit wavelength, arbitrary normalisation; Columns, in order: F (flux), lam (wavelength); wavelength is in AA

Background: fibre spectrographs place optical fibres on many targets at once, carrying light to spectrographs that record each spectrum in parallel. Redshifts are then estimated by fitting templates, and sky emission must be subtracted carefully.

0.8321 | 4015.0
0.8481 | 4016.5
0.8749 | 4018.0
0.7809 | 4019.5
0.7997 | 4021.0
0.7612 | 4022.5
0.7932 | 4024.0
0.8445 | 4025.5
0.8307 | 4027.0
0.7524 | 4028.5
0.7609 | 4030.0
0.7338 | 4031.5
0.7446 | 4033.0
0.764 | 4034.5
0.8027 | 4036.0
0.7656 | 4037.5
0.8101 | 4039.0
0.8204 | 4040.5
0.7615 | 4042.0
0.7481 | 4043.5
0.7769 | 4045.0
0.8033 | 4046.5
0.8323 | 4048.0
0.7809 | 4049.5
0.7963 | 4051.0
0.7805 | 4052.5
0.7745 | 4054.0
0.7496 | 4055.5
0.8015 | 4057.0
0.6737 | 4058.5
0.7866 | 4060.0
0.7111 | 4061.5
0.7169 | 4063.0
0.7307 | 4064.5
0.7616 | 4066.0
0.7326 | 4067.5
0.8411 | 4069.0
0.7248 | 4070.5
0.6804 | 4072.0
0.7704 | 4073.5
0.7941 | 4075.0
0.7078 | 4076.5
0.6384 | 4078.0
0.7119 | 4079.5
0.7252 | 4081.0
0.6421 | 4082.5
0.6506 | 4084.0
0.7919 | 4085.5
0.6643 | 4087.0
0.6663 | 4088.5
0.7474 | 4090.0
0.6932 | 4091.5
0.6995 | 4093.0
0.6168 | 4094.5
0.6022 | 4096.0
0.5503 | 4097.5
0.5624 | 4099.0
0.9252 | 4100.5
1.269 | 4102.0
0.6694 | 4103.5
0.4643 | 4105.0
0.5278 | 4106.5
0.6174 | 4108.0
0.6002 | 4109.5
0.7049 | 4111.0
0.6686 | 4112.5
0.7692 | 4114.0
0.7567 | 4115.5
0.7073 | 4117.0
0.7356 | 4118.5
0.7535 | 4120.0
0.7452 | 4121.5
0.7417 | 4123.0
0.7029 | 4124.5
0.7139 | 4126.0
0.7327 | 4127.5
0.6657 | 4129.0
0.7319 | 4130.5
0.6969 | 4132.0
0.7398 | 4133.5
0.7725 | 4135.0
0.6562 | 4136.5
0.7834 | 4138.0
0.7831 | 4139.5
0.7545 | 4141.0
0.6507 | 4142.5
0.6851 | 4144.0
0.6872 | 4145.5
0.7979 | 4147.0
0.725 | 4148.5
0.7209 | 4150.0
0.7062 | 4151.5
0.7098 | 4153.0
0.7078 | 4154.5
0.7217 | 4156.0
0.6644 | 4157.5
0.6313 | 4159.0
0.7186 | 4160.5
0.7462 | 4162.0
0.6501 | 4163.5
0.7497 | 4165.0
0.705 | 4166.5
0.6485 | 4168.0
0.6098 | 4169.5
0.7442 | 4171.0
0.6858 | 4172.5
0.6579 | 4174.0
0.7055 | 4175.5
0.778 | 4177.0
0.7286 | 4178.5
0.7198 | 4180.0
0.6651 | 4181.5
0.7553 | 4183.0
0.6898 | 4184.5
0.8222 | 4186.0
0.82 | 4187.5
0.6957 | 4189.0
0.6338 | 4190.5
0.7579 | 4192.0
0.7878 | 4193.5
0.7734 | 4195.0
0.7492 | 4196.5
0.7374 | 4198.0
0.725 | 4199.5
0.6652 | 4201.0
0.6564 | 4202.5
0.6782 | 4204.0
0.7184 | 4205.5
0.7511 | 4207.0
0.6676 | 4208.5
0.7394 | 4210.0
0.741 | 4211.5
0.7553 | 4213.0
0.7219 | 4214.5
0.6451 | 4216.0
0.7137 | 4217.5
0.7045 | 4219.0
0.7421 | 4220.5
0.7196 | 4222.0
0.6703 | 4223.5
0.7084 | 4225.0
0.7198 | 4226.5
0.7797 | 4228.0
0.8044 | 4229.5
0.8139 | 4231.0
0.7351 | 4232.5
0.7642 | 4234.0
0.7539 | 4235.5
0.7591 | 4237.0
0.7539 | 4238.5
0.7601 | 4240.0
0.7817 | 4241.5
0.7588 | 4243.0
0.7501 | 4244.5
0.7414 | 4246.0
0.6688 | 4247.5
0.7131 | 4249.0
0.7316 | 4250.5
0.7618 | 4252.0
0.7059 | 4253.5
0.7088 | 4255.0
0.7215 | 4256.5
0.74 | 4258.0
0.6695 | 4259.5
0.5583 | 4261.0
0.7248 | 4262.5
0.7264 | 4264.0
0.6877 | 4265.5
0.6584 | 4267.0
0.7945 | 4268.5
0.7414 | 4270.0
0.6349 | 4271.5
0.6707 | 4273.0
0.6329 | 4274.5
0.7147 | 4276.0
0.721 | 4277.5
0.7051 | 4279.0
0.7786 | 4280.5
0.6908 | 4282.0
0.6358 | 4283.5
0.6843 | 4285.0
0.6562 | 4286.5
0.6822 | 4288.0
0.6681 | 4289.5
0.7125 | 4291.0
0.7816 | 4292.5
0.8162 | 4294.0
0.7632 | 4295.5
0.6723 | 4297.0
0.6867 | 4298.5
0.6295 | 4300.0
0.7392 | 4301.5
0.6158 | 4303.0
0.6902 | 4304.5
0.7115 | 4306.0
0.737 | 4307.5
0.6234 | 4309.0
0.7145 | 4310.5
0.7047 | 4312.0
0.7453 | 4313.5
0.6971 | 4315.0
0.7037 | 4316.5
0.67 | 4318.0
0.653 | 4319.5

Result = 4169.5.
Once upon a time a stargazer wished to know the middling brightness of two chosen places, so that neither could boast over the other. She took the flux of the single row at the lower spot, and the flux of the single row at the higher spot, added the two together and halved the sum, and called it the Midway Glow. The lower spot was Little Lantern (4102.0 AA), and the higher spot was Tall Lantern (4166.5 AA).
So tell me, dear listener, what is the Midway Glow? 0.987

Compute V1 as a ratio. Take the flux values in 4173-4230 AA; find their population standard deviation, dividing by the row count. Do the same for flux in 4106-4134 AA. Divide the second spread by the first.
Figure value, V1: 1.3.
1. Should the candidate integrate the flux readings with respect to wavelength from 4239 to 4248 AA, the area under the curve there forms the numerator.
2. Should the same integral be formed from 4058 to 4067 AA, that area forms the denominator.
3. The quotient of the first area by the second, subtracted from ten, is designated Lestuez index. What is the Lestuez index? 8.98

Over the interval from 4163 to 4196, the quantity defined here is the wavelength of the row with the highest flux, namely 4186.0 AA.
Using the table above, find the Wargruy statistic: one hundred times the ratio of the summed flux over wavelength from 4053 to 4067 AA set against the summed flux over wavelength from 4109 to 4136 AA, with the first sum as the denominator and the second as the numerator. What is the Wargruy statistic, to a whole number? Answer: 193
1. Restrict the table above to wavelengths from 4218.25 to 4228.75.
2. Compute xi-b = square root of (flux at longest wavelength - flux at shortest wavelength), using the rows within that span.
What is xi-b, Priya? 0.27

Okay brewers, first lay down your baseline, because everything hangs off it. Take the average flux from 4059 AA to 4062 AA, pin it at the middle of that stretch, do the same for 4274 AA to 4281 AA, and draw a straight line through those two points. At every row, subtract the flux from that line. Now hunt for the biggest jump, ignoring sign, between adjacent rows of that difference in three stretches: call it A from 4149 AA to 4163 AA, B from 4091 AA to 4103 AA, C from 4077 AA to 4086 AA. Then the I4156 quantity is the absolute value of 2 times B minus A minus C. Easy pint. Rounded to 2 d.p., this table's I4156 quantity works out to 0.50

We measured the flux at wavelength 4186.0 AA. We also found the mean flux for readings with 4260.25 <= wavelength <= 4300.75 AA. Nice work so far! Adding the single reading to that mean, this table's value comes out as 1.52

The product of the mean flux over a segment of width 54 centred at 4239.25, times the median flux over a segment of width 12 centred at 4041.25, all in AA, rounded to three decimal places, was 0.574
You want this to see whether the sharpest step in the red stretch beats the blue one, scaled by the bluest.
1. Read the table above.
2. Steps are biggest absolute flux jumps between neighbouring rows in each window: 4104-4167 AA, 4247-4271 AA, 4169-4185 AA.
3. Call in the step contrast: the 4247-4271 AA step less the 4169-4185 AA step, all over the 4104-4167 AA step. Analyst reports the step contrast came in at 0.25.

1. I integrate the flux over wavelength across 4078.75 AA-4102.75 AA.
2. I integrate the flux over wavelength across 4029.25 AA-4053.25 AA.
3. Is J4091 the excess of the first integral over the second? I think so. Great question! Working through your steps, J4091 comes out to -1.4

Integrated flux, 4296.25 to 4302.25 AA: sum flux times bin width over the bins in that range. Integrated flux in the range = 4.1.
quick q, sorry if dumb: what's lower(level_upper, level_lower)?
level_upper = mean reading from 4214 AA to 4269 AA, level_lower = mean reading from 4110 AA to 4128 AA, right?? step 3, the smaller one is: 0.726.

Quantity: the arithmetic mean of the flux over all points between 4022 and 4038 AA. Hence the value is 0.78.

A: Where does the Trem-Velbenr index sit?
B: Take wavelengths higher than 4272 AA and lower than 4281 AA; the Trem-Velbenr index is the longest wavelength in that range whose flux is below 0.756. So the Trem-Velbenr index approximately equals 4279.0 AA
